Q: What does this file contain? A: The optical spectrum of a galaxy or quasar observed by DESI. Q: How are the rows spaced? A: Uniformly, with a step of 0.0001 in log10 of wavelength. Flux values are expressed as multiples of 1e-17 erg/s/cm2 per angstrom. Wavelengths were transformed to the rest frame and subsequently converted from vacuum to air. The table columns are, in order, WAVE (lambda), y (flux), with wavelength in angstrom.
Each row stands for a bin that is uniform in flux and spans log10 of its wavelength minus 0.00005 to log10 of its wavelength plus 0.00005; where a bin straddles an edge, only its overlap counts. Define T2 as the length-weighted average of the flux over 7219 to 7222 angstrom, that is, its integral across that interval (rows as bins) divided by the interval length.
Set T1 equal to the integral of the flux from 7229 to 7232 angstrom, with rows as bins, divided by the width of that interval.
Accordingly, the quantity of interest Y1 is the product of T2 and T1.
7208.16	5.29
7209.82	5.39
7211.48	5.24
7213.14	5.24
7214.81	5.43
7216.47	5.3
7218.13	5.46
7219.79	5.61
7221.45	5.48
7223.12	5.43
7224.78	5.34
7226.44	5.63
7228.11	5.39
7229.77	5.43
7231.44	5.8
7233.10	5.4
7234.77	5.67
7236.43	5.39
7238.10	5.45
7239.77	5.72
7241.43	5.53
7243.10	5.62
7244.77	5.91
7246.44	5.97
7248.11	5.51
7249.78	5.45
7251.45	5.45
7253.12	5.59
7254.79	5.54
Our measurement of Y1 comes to 31.1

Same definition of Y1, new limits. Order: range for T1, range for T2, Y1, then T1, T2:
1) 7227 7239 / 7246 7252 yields 30.7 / 5.51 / 5.57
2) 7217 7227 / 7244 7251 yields 31.2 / 5.49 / 5.69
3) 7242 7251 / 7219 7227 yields 31.2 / 5.67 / 5.49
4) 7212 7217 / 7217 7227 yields 29.1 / 5.31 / 5.49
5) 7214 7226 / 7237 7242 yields 30.3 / 5.45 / 5.56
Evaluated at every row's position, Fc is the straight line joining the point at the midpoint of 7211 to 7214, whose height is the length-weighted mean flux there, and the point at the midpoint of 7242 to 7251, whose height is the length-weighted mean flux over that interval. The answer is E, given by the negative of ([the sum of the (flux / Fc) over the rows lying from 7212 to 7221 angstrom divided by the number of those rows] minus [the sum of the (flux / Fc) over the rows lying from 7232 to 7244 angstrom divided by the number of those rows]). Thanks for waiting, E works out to -0.03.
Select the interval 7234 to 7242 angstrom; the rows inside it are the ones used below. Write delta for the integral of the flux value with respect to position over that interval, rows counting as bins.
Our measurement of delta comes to 44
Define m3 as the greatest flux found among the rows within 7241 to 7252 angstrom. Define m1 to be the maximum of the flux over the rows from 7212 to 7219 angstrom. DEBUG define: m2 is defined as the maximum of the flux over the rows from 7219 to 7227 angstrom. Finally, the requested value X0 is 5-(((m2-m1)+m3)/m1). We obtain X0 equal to 3.88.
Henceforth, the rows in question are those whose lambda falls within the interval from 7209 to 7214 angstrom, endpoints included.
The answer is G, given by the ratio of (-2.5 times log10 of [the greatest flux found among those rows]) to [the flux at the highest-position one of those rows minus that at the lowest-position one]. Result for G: 12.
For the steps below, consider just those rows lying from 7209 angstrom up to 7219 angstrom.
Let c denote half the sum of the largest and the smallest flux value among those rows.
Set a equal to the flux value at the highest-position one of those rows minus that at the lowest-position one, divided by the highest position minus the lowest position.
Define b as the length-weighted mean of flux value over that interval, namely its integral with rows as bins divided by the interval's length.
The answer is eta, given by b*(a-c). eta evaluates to -28.5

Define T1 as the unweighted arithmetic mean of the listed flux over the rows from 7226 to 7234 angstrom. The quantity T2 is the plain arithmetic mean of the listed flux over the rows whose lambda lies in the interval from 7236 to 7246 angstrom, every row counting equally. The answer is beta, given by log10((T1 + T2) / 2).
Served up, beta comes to 0.746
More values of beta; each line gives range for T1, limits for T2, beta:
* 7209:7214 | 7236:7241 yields 0.733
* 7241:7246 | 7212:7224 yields 0.745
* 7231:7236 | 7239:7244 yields 0.750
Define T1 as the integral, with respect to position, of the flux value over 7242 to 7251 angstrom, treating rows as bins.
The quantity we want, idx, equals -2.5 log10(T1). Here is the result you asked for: -4.27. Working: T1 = 51.0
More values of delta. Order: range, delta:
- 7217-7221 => 22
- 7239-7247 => 46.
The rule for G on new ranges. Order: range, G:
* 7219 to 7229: 9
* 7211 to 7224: -10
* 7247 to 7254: -23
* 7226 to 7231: 9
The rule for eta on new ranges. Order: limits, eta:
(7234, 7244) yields -31.0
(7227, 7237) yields -30.9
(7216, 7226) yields -29.7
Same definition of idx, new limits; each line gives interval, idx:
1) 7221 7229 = -4.10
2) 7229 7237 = -4.12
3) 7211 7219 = -4.08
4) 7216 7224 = -4.10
